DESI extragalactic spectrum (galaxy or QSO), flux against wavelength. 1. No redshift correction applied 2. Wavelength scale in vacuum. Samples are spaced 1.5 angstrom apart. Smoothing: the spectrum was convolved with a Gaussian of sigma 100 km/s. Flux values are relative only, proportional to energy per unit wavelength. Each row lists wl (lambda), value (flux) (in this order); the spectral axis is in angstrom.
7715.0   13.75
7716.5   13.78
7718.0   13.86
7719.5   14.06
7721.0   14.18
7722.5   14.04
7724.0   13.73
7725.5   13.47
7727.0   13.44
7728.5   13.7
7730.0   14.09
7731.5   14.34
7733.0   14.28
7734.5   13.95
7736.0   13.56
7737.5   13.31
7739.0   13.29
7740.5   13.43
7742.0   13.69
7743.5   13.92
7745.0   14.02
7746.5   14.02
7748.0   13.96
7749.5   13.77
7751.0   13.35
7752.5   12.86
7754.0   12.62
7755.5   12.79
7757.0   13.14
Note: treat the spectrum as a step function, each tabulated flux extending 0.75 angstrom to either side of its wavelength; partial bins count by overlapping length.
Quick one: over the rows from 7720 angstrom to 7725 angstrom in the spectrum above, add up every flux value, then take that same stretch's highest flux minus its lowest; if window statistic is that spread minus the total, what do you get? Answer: -41.5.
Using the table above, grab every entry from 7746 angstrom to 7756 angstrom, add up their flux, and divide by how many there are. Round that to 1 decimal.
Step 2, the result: 13.3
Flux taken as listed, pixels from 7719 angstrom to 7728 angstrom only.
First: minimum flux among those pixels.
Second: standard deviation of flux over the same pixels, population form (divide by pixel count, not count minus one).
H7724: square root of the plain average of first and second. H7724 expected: 2.620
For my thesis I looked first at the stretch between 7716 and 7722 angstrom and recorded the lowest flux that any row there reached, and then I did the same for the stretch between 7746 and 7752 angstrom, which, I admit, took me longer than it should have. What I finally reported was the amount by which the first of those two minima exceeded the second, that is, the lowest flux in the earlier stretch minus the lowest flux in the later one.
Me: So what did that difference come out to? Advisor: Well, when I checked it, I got 0.4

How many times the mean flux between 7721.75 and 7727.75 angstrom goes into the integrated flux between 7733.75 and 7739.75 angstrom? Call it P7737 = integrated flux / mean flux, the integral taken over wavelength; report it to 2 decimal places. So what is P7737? 5.94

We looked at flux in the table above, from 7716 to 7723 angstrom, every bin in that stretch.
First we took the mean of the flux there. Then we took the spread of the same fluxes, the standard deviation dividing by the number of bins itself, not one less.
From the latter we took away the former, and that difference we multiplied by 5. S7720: -69.2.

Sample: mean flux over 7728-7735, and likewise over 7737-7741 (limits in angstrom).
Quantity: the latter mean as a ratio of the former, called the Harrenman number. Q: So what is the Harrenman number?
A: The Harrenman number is 0.95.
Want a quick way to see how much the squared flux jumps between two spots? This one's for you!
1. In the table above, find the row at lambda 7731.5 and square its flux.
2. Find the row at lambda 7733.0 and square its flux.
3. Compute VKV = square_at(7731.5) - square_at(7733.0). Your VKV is 1.7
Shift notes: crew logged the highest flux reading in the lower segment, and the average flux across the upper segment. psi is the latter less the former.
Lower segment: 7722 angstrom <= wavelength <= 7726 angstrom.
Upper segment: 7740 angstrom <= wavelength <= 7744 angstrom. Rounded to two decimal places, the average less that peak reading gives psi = -0.36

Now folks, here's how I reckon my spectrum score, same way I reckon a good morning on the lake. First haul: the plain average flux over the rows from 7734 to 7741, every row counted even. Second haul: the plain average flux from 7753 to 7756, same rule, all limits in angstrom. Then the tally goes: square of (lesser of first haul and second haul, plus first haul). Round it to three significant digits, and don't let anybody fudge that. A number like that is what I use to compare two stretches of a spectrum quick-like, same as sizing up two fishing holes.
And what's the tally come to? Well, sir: 687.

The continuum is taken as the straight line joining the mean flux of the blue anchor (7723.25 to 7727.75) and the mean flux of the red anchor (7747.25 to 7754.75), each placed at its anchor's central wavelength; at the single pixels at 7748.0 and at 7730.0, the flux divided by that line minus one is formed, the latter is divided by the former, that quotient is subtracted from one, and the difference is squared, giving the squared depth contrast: 0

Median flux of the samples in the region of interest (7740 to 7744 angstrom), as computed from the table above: 13.7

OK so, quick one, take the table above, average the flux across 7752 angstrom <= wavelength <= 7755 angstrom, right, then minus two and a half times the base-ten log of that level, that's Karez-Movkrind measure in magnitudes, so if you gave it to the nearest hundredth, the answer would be -2.76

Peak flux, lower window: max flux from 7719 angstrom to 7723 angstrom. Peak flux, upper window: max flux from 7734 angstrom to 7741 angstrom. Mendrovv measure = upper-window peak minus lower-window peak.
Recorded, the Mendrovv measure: -0.23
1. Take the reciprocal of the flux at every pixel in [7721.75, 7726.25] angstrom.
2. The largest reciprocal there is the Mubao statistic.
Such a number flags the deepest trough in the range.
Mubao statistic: 0.0742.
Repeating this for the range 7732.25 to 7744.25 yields 0.0752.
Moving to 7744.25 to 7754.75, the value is 0.0792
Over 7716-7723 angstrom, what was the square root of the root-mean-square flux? 3.74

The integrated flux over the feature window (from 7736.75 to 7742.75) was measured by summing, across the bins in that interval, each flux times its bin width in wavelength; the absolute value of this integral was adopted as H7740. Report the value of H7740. 81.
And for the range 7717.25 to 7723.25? 84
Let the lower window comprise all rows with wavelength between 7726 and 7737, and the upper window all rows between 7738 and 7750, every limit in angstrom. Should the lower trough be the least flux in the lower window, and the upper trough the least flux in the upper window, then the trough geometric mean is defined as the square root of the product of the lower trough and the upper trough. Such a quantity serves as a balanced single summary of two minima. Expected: 13.4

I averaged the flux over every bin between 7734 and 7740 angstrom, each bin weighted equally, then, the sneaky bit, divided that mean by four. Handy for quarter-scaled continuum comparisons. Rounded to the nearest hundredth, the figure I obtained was 3.38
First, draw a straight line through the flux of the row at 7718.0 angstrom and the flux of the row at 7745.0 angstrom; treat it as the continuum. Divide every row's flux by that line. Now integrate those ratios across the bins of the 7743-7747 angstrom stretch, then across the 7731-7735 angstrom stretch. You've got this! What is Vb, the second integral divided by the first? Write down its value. 1.0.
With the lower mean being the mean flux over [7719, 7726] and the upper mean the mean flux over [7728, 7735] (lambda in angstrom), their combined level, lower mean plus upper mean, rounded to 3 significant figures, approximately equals 28.0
